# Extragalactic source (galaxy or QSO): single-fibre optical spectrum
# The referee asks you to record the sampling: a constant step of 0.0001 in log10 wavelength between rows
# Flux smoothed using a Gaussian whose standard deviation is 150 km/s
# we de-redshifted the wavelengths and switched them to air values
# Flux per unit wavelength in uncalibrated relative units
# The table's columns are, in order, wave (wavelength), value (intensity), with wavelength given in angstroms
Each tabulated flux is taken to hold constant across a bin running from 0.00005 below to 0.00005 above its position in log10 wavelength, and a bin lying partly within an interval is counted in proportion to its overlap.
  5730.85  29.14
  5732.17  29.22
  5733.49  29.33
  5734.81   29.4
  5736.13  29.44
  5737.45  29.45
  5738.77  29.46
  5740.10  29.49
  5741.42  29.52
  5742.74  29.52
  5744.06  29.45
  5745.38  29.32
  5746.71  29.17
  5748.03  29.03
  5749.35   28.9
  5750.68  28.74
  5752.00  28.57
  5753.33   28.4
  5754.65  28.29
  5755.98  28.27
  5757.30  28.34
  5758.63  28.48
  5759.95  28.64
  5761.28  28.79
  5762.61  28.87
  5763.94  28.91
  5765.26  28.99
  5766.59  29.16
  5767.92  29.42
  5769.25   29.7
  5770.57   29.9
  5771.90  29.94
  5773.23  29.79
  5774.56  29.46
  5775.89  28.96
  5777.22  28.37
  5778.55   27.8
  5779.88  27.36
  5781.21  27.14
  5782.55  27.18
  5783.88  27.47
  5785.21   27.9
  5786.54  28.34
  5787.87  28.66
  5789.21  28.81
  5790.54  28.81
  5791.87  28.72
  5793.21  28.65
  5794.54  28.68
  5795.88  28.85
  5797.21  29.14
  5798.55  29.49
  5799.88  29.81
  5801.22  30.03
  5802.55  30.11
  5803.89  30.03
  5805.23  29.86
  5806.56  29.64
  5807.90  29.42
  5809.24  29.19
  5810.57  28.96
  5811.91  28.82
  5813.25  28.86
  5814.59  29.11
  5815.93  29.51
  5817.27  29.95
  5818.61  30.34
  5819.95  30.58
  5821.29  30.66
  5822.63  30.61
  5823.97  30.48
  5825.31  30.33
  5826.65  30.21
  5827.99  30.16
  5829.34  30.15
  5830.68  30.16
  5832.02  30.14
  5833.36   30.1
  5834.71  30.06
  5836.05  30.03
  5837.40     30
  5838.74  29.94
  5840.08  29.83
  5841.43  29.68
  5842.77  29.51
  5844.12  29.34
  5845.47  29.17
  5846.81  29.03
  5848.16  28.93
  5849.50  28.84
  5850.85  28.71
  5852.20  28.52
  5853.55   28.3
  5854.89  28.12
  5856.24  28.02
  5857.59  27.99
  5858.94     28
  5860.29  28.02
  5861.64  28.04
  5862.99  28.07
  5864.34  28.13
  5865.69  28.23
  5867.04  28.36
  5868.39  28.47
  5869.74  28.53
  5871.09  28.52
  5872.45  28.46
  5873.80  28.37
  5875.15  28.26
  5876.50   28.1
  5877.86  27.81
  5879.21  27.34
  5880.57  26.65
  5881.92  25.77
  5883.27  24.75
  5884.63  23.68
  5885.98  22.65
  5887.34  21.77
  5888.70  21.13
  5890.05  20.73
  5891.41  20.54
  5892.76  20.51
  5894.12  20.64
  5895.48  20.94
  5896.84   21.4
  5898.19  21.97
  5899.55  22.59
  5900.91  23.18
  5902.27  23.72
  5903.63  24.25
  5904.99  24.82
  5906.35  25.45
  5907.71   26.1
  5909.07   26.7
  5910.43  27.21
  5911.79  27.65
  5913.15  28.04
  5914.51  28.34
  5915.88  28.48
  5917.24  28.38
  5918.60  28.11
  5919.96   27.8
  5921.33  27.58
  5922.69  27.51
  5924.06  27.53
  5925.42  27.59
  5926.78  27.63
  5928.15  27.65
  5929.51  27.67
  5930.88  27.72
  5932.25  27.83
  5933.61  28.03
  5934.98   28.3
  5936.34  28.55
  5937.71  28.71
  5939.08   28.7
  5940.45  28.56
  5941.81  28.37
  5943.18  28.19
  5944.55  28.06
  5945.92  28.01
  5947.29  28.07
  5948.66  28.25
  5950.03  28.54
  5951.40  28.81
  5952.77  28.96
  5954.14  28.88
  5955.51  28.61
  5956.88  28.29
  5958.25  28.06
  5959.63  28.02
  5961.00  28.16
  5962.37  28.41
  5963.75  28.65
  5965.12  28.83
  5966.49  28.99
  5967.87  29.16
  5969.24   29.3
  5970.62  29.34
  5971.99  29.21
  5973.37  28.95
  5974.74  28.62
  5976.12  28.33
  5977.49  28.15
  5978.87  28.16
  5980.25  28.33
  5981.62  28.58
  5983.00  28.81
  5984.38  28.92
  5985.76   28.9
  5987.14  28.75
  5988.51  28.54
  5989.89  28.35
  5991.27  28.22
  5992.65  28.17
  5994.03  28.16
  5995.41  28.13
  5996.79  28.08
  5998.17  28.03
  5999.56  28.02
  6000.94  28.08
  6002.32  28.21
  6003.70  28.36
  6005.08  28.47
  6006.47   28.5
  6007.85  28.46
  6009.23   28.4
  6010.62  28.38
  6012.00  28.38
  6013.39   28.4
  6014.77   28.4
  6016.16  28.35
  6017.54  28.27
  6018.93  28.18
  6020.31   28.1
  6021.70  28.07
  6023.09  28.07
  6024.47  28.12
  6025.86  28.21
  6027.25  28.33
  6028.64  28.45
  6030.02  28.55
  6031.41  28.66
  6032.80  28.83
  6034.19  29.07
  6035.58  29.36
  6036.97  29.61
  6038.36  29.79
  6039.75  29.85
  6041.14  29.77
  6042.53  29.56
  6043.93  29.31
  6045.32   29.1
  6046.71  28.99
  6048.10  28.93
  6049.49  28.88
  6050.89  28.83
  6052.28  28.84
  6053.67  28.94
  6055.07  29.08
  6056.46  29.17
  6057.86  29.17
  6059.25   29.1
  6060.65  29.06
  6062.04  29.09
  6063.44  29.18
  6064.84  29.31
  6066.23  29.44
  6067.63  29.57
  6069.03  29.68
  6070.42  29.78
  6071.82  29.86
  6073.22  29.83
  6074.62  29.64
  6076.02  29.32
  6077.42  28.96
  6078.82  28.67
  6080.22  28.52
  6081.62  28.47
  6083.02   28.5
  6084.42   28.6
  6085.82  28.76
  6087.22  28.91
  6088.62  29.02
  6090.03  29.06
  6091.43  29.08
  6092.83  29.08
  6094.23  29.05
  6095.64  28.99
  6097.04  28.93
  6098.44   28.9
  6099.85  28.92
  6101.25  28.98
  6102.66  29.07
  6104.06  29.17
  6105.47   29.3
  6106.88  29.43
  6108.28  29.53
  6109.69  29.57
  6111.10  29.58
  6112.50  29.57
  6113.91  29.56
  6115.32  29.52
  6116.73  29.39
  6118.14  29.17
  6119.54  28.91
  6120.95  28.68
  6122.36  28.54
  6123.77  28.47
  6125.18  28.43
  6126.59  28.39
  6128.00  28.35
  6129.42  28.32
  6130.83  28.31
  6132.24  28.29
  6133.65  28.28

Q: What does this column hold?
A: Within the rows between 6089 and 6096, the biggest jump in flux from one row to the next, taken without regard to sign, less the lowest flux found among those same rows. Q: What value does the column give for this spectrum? -28.9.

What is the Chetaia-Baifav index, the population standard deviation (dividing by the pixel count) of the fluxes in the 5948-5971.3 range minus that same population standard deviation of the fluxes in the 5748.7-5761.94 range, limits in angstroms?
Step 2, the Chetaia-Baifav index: 0.20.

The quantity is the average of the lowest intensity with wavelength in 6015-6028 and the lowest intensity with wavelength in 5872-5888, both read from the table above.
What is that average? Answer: 24.9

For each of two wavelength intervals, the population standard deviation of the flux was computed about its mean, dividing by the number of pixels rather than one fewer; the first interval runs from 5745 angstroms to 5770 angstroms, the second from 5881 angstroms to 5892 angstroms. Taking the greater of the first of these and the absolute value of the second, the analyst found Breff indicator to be 1.82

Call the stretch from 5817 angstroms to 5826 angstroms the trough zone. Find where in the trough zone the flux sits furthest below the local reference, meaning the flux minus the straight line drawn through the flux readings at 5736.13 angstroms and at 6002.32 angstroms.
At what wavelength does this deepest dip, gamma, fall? 5817.27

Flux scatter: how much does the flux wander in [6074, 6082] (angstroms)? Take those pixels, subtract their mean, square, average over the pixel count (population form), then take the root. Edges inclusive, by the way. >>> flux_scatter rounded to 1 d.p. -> 0.4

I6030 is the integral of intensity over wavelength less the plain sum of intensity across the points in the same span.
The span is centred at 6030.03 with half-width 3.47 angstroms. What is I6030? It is 55.5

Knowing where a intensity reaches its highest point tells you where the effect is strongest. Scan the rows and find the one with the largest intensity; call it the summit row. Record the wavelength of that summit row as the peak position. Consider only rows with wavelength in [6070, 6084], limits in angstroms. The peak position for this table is 6071.82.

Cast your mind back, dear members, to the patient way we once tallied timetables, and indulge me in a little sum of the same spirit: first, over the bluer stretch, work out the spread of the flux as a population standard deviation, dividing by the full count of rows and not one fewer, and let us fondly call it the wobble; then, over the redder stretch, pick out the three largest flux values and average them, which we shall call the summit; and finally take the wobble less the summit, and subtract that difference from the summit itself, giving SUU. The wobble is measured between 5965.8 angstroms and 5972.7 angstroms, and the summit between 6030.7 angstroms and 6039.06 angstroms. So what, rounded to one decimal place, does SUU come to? 59.1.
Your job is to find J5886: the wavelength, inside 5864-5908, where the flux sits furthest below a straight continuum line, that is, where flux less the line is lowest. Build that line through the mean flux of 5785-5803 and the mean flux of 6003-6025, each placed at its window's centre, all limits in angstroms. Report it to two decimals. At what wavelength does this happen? 5892.76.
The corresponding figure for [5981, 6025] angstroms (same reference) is 5999.56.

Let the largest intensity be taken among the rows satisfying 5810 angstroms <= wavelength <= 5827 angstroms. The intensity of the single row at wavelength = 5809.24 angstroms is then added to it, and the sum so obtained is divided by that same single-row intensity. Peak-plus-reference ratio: 2.05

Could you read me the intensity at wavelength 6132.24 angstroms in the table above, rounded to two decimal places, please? 28.29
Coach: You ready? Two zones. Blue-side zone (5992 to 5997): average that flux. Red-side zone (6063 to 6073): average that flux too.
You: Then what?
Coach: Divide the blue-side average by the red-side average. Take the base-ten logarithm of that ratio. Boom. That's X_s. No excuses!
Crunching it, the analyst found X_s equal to -0.021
